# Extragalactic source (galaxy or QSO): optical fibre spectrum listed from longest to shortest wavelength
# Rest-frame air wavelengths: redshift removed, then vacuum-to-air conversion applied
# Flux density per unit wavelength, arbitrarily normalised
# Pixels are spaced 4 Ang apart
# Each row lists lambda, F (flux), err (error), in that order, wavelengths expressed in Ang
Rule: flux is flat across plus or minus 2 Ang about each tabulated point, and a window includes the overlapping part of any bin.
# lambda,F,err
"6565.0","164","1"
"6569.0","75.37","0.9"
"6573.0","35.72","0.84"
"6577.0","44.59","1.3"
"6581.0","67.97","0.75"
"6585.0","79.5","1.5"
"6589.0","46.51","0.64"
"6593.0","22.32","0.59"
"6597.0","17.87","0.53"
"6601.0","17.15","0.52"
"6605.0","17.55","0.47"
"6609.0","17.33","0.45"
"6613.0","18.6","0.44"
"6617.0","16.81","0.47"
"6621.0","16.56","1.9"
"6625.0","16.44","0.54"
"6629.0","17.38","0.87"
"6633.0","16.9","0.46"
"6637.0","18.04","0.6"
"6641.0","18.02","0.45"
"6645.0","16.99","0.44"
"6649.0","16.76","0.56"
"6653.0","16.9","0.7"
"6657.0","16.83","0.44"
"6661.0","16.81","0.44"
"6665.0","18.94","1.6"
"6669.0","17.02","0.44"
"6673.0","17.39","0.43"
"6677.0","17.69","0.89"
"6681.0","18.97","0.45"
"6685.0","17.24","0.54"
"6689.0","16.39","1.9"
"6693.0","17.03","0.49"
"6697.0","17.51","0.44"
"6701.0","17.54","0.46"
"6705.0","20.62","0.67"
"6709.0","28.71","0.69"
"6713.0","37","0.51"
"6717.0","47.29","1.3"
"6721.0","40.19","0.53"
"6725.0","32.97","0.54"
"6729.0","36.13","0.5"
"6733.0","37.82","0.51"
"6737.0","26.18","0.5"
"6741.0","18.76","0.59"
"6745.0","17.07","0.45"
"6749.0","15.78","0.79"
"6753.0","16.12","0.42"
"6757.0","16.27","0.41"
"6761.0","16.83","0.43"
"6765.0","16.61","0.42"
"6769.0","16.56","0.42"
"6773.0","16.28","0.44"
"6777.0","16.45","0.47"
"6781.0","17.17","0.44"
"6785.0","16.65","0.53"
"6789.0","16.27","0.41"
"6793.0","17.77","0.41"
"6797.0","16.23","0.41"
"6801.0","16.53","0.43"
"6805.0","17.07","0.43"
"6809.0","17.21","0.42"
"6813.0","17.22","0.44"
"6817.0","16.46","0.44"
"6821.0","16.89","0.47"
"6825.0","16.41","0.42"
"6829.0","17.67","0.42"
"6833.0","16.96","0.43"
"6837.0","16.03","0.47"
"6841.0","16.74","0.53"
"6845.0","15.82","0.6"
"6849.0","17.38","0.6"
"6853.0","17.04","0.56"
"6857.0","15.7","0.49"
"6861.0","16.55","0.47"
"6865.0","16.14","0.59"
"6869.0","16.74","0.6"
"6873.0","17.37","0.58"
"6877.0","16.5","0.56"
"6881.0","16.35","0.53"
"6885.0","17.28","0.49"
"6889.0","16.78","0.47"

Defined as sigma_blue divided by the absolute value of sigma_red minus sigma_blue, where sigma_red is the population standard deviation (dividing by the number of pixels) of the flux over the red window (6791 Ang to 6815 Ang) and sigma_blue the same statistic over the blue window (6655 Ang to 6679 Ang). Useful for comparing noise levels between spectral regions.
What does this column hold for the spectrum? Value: 3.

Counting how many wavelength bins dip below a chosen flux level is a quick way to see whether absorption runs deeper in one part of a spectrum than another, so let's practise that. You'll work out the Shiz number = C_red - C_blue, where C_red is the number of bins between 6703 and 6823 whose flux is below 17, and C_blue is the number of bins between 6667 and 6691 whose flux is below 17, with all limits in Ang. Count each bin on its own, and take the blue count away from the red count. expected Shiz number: 13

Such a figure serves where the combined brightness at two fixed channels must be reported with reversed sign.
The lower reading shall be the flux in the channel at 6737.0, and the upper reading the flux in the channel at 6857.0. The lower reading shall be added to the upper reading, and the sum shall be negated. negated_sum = -42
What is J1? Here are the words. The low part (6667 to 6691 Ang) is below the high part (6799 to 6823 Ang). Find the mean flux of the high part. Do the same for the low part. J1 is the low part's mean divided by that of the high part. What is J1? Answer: 1.03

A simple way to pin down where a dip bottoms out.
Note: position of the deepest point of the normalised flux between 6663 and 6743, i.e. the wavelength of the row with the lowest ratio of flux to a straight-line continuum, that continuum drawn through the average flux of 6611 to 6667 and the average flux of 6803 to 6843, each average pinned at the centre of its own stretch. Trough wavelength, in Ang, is 6689.0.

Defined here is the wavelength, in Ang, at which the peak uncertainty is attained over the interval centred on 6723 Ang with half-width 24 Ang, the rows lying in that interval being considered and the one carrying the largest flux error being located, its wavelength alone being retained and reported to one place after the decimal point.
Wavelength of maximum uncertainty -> 6717.0 Ang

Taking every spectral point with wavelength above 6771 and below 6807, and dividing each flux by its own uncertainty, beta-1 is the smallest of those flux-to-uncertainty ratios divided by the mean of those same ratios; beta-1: 0.8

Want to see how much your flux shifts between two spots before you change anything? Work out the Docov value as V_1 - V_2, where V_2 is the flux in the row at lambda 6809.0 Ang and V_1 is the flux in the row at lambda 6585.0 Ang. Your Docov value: 62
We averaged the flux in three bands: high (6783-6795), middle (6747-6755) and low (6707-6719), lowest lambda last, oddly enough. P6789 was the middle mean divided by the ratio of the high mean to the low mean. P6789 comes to 36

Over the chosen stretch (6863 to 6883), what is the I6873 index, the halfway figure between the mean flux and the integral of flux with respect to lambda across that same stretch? 175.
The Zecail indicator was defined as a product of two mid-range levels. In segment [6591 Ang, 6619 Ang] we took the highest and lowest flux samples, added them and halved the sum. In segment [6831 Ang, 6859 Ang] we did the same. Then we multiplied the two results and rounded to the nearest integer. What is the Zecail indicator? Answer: 324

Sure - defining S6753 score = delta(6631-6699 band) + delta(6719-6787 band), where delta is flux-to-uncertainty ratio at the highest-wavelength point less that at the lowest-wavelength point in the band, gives -41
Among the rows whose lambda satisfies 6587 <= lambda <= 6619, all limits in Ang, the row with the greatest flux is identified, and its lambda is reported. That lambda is 6589.0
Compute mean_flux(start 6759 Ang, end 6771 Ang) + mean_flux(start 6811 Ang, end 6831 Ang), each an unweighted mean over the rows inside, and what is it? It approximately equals 33.6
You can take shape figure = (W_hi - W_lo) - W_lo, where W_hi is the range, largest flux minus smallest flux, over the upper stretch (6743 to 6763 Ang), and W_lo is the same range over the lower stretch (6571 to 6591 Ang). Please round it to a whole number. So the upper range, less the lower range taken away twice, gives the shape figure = -86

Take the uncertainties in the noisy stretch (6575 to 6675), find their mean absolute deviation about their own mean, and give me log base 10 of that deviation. -0.53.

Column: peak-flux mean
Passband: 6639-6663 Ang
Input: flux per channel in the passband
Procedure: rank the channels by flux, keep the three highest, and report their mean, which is 17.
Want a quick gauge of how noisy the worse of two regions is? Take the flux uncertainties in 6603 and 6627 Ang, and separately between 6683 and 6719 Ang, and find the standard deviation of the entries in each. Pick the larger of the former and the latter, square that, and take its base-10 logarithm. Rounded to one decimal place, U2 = -0.5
